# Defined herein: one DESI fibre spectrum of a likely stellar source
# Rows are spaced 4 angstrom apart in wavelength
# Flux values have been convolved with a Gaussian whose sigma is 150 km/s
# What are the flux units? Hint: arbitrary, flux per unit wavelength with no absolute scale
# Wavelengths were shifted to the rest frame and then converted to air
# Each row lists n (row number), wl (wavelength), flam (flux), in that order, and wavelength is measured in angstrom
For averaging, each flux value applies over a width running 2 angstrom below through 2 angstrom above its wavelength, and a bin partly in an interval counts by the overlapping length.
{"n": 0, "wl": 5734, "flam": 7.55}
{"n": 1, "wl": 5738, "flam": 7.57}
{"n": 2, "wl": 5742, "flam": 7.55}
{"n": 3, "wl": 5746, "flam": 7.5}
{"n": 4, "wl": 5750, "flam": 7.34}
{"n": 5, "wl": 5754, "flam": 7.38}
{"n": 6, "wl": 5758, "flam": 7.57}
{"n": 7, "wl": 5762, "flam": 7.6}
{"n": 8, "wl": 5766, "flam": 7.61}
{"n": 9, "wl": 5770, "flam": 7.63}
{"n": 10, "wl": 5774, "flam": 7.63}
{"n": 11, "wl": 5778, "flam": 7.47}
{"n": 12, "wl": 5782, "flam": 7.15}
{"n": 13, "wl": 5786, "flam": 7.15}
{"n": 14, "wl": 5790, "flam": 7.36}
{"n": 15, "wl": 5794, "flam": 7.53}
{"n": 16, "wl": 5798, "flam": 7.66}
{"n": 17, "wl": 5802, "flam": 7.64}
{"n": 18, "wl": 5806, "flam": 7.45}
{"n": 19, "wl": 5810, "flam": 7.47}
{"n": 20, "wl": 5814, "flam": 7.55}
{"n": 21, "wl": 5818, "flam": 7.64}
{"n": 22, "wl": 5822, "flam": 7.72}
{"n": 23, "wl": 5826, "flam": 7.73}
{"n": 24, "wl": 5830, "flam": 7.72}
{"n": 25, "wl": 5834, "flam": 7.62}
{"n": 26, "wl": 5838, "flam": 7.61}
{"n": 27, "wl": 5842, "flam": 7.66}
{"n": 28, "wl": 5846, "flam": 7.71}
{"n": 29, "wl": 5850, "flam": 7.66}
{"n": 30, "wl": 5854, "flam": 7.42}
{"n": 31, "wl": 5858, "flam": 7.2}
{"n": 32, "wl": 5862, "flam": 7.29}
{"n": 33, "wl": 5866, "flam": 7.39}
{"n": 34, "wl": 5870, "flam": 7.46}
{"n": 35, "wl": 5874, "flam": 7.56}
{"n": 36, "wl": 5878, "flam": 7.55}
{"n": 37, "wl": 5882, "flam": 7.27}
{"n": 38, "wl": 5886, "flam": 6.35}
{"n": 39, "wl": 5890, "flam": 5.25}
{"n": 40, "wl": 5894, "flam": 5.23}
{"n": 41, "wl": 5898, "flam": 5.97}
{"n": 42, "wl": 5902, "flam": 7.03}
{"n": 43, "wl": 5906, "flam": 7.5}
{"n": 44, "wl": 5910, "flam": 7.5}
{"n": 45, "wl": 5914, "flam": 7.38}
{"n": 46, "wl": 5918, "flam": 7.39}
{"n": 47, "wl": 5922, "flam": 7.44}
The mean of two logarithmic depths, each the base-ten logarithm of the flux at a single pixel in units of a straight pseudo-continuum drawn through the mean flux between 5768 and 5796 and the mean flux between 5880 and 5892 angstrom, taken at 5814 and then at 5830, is 0.039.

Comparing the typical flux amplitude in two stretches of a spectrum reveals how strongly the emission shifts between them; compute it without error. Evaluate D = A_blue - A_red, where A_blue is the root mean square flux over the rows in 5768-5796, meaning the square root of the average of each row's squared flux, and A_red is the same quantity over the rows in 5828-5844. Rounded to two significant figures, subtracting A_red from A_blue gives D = -0.23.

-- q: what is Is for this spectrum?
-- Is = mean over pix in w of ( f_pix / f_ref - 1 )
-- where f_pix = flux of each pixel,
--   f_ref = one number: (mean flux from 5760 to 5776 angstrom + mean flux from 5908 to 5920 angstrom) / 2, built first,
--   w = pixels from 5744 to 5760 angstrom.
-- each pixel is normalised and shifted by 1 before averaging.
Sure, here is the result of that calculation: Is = -0.010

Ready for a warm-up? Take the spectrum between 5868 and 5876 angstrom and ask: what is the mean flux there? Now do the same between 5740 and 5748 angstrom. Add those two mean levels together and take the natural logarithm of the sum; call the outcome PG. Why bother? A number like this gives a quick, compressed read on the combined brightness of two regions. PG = 2.71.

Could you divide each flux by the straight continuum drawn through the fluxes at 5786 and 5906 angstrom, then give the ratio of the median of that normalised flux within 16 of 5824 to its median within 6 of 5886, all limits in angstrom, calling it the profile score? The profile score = 1.23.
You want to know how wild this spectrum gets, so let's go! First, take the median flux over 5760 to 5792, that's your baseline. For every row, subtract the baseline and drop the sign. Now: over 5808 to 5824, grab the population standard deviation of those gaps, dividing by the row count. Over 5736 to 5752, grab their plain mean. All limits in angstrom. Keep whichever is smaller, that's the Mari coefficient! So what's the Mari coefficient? 0.062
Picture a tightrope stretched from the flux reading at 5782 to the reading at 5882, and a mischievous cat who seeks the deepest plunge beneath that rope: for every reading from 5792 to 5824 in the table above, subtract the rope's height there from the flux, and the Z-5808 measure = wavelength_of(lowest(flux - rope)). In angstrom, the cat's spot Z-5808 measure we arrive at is 5806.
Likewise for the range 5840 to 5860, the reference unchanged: 5858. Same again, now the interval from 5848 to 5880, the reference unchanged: 5858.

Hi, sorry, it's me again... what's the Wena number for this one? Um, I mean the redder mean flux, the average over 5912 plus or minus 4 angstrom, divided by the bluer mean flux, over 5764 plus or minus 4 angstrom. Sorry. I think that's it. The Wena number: 0.98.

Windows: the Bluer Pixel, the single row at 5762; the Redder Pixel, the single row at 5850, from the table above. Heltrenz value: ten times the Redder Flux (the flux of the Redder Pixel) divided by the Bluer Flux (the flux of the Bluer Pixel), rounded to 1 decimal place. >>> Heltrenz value 10.1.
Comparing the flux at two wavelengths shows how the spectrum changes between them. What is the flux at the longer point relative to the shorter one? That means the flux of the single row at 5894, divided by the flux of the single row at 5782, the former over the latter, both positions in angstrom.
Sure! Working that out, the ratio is 0.73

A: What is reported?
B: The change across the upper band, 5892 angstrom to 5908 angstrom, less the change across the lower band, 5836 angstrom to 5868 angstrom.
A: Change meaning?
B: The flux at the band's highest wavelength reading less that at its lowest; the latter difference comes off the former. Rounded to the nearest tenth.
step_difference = 2.5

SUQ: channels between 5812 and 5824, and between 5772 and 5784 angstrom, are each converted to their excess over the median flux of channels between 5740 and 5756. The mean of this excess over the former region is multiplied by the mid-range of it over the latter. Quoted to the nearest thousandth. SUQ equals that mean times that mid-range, -0.010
